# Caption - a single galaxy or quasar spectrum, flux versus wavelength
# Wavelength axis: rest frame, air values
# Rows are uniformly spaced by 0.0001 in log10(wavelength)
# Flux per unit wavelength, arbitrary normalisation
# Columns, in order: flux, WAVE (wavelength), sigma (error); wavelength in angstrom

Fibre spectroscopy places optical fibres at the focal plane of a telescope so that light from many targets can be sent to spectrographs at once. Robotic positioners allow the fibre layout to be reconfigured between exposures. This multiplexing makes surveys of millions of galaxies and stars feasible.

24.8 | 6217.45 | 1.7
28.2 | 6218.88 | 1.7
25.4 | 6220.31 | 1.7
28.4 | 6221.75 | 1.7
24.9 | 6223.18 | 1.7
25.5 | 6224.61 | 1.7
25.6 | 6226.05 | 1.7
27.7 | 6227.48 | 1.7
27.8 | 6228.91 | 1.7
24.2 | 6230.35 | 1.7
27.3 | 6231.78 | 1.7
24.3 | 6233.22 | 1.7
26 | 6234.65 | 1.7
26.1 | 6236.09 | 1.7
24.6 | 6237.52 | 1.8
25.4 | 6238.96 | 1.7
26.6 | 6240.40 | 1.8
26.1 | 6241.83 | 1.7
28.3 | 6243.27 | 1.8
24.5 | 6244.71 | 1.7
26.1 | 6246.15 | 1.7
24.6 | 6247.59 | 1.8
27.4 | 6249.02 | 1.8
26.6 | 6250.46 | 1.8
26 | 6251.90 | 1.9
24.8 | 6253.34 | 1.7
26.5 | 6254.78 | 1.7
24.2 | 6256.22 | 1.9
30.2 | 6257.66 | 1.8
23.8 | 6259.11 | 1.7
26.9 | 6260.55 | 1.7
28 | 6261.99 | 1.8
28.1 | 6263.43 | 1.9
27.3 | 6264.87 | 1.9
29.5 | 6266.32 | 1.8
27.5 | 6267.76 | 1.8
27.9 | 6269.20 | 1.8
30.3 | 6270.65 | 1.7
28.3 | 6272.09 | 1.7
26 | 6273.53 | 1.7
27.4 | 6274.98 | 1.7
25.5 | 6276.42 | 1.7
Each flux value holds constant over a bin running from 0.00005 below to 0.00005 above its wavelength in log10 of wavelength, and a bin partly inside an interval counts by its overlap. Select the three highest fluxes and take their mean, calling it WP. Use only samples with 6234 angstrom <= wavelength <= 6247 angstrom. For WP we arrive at 27.0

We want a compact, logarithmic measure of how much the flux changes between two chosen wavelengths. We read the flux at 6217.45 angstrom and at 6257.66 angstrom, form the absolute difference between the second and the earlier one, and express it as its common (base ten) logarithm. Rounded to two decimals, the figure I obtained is 0.73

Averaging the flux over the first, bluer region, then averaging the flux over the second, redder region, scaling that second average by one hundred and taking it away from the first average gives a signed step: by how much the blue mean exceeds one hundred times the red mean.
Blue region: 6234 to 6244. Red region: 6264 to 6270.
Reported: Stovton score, -2779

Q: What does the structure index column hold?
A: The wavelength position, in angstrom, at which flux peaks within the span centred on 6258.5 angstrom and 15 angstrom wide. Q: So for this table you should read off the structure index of 6257.66 angstrom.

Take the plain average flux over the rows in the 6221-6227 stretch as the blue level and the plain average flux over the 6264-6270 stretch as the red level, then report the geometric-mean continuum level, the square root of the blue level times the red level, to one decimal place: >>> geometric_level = 27.1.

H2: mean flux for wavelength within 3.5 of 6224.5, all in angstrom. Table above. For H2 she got 26.4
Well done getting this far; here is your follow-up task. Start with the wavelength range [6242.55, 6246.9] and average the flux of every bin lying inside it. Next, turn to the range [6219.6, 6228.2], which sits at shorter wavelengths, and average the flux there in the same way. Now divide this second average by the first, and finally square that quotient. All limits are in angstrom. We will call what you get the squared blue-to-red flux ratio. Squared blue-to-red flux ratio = 1.00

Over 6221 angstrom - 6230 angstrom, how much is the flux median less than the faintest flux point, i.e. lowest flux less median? -1.75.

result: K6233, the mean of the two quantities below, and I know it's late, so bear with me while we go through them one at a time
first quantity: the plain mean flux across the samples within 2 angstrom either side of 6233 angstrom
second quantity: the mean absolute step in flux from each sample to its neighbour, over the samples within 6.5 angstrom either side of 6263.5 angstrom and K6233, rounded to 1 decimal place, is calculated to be 13.9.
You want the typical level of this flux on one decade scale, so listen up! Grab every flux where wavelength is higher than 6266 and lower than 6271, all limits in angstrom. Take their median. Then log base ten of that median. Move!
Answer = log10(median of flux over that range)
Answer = 1.46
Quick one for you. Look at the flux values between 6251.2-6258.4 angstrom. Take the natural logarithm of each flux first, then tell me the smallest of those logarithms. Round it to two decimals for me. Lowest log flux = 3.19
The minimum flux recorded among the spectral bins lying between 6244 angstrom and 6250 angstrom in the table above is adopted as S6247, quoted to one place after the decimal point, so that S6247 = 24.5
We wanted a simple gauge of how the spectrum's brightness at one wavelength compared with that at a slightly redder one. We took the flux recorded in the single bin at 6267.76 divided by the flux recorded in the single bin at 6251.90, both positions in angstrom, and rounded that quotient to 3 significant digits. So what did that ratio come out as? 1.06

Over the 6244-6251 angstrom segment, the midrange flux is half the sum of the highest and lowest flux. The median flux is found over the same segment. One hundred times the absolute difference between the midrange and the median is 15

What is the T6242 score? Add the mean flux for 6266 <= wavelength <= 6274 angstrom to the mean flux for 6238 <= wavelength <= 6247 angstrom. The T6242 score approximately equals 54.4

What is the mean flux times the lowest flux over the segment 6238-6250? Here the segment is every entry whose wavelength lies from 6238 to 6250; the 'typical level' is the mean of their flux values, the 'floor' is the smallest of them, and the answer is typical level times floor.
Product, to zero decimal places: 640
